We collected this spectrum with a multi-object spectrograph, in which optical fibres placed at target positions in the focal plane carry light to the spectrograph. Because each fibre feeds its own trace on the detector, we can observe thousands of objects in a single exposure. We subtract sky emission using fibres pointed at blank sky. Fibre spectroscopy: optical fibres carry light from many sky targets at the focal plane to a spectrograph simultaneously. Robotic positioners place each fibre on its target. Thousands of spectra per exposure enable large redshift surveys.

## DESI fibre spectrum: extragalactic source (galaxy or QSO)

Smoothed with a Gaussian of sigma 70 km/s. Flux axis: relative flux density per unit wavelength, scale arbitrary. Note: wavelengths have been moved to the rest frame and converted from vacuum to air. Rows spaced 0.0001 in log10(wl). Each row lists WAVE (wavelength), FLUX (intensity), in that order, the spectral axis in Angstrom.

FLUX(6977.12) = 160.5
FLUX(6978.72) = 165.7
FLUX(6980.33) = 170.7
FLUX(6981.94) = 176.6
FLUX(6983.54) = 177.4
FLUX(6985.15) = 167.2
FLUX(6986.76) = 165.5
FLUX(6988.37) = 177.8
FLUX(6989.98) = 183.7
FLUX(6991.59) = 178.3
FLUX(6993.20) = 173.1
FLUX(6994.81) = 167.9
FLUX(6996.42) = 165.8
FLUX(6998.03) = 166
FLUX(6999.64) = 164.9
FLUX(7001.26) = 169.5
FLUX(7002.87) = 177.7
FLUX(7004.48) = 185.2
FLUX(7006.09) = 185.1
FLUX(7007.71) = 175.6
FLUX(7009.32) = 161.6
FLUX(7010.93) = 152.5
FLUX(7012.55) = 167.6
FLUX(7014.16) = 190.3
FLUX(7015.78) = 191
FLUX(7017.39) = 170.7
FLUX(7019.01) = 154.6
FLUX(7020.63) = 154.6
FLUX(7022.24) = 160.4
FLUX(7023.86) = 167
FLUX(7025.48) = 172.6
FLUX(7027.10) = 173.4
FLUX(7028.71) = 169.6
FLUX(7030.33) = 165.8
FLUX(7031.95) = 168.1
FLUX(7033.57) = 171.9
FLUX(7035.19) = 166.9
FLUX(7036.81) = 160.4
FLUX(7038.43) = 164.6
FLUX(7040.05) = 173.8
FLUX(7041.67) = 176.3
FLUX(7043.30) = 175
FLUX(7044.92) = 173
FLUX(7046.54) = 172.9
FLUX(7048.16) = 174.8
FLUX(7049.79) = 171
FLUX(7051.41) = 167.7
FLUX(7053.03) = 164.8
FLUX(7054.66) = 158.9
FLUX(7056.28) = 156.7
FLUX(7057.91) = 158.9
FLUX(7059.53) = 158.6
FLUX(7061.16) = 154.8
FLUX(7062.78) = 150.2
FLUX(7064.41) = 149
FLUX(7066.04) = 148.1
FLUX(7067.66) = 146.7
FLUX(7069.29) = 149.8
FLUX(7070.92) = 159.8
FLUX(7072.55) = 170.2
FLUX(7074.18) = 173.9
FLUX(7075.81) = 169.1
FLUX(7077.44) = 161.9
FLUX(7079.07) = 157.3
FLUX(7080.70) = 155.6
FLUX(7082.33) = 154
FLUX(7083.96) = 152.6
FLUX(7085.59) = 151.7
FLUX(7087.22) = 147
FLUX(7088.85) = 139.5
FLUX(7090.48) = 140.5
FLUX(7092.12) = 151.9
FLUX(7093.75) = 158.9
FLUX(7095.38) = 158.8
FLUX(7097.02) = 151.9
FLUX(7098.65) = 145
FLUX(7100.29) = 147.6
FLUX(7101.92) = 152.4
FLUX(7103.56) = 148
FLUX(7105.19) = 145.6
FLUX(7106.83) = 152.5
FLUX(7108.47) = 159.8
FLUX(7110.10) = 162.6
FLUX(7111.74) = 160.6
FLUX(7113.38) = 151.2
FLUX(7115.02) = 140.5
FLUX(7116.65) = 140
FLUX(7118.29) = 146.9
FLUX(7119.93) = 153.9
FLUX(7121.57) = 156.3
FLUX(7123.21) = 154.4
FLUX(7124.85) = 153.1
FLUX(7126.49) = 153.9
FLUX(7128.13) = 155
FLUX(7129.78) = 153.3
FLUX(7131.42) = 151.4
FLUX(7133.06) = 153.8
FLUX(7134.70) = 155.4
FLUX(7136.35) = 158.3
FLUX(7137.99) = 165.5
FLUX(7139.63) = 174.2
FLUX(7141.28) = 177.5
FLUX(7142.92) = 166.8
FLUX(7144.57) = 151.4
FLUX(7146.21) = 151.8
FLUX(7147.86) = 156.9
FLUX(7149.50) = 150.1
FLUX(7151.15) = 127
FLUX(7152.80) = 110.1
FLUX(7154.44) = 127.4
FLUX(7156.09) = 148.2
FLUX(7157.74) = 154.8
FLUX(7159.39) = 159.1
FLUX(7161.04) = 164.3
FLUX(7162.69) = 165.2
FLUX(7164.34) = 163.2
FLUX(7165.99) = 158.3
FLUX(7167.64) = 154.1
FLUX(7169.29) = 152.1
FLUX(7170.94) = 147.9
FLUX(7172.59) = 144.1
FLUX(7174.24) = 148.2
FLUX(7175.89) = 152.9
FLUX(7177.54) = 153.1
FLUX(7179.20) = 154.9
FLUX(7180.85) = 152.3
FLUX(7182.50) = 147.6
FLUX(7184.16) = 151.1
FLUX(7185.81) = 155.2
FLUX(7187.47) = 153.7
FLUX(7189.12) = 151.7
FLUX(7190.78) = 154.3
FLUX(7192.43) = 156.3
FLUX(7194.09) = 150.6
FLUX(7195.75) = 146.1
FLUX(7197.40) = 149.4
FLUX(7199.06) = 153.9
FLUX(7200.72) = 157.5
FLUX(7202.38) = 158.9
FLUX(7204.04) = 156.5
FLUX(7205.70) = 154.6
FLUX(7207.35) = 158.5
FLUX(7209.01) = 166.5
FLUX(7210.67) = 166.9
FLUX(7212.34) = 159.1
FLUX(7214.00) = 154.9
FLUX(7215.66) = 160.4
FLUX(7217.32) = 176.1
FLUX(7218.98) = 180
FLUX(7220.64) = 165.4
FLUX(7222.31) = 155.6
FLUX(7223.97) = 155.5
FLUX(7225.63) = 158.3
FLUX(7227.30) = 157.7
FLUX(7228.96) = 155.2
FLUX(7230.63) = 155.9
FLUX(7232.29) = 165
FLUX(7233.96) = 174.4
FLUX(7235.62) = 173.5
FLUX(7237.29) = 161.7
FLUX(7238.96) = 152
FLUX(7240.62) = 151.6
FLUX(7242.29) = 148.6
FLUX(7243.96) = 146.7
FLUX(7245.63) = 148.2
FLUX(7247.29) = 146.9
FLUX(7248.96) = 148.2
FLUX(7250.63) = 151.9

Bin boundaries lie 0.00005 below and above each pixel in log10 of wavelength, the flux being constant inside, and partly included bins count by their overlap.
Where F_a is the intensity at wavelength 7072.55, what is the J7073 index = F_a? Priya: 170.2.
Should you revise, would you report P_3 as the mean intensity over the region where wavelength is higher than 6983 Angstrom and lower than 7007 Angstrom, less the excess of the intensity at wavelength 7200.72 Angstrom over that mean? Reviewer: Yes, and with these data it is 190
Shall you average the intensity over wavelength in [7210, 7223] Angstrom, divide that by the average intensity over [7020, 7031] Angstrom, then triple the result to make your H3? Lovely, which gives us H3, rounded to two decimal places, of 2.97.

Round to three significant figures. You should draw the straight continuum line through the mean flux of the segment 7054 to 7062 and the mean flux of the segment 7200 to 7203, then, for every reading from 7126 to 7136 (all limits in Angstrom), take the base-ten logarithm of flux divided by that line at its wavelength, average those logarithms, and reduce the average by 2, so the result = -2.01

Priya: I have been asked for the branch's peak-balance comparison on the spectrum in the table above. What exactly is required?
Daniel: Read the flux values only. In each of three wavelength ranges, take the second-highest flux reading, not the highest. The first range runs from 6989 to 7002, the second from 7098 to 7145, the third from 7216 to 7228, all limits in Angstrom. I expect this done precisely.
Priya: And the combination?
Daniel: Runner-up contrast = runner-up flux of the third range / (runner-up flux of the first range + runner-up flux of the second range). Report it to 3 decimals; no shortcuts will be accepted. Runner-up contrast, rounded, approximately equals 0.500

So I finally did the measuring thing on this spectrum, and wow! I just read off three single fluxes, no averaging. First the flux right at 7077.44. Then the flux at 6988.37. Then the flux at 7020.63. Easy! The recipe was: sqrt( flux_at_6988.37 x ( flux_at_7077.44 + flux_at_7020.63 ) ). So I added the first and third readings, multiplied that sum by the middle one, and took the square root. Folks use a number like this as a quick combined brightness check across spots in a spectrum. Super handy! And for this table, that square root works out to 237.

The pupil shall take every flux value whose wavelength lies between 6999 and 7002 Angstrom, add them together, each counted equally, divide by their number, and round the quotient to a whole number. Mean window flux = 167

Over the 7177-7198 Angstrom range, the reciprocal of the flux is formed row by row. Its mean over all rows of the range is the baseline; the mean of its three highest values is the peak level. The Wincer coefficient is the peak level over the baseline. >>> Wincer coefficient 1.029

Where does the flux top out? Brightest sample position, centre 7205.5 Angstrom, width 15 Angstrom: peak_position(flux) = 7210.67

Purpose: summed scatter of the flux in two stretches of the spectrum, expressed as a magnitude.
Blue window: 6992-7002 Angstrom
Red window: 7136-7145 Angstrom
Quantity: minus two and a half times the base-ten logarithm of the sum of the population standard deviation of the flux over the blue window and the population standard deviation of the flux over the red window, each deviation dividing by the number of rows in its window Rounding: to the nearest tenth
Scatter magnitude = -2.7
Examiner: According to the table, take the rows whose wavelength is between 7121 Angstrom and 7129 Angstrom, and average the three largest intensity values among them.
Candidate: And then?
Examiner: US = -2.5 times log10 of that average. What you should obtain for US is -5.48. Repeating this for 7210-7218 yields -5.56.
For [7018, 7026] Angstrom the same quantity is -5.55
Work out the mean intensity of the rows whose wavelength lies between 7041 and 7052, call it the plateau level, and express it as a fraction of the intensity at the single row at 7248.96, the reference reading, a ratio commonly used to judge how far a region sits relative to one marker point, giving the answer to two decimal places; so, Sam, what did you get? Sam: 1.17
